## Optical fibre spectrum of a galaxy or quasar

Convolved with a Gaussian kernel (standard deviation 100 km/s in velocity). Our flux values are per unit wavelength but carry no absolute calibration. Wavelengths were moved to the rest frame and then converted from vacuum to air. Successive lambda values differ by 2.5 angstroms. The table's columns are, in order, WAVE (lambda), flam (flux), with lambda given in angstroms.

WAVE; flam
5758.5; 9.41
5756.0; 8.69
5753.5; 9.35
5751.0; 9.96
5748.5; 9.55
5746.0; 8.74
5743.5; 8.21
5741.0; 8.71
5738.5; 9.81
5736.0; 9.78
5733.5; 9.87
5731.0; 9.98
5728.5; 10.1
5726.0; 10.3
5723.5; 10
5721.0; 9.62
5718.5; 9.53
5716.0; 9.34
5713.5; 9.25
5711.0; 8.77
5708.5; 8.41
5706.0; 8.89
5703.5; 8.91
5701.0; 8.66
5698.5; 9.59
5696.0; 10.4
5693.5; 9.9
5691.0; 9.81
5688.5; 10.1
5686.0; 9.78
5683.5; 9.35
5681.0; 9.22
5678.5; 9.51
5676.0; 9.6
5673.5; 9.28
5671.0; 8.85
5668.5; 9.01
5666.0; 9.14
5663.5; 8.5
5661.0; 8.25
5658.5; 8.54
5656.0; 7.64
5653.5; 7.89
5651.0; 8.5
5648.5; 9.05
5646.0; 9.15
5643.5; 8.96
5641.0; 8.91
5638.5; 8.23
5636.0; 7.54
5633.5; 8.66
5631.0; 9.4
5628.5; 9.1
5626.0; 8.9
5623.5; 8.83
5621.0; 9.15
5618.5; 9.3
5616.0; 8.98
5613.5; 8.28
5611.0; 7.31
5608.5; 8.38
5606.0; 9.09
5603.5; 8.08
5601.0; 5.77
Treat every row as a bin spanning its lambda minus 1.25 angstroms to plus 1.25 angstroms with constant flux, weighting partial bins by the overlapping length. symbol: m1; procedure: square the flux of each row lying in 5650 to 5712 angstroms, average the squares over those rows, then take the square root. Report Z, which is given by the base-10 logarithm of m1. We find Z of 0.96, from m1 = 9.1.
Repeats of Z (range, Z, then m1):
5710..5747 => 0.98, 9.5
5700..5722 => 0.96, 9.1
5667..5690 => 0.97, 9.4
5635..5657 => 0.93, 8.5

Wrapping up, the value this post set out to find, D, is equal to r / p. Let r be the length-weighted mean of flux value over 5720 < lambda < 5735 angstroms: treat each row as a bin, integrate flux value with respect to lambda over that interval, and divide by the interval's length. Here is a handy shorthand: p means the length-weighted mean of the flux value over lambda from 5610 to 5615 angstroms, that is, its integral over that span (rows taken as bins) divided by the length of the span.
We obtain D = 1.27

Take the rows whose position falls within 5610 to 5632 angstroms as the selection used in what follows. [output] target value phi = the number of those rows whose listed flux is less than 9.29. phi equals 7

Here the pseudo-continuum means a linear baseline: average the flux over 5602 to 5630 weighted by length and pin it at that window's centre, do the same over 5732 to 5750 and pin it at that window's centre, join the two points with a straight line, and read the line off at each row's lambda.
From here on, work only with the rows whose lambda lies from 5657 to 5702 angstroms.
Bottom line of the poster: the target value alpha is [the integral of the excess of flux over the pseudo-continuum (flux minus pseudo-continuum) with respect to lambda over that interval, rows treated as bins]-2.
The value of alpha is 13.2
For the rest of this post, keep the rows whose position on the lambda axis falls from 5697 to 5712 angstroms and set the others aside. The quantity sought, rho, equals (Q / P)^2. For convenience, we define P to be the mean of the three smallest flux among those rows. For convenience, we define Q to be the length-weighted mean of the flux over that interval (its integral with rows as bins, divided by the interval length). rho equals 1.07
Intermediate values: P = 8.6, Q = 8.90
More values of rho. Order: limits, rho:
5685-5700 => 1.04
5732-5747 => 1.16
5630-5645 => 1.12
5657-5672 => 1.06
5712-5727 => 1.06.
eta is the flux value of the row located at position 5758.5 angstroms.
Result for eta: 9.41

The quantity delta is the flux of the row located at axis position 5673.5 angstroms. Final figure 9.28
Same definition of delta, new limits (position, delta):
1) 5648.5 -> 9.05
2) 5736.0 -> 9.78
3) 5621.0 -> 9.15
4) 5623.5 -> 8.83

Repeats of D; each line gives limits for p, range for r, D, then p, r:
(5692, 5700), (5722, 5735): 1.01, 9.92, 10.0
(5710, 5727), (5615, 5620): 0.96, 9.54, 9.1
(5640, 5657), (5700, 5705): 1.02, 8.59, 8.8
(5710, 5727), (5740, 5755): 0.95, 9.54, 9.1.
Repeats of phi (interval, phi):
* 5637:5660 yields 9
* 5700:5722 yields 6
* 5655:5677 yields 8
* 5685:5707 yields 3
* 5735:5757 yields 4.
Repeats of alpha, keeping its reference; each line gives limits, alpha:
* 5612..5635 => 3.4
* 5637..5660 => -8.5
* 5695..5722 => 0.7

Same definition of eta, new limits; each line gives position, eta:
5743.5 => 8.21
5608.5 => 8.38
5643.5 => 8.96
